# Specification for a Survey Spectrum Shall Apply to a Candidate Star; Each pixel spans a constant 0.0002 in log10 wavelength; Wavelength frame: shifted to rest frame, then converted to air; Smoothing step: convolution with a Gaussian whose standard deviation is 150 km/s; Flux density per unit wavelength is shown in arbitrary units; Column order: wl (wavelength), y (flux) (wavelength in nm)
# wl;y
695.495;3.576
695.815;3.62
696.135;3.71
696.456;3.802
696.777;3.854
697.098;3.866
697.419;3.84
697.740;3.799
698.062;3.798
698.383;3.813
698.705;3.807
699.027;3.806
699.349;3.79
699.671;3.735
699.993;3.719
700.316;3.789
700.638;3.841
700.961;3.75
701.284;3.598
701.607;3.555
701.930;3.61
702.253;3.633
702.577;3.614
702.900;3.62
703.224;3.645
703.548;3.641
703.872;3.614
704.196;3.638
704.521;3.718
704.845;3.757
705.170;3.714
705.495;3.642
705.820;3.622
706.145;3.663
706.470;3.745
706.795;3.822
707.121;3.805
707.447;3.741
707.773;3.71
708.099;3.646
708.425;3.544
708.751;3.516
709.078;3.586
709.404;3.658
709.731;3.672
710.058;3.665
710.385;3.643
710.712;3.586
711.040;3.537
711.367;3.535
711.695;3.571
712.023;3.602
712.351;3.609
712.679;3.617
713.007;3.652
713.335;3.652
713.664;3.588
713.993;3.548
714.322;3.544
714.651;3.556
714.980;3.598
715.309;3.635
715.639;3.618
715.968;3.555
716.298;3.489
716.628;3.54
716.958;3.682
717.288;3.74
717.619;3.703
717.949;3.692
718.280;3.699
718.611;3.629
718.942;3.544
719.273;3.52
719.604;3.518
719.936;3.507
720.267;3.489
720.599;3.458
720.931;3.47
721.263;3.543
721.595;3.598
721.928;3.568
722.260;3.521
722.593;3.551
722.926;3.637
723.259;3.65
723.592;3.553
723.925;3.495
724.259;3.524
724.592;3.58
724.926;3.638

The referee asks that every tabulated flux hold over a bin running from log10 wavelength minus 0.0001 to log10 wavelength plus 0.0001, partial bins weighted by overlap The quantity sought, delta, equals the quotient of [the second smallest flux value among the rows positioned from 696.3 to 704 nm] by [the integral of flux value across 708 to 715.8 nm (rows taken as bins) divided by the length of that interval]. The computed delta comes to 1.00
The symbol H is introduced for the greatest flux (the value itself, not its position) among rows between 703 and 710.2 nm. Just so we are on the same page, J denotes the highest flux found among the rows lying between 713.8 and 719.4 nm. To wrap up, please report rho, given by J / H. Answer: 0.98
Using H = 3.822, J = 3.74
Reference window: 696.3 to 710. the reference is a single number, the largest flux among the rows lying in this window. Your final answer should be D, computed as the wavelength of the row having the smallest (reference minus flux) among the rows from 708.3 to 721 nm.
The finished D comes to 717.288 nm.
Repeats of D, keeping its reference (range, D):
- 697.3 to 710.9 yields 700.638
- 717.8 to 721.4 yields 718.280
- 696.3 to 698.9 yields 697.098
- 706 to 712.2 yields 706.795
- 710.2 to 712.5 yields 710.385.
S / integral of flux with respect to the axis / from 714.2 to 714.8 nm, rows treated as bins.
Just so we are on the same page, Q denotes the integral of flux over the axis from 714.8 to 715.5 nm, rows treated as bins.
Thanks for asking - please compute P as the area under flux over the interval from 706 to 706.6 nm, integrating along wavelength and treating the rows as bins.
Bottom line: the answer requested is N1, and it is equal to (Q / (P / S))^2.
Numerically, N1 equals 6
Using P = 2.22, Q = 2.5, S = 2.13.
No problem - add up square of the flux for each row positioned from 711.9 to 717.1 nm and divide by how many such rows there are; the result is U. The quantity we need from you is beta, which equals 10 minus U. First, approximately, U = 12.9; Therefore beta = -2.91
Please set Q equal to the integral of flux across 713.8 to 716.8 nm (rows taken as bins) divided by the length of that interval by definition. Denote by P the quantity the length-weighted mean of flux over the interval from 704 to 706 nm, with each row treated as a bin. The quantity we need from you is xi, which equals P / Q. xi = 1.03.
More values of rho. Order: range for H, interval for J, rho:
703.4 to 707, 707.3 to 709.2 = 0.98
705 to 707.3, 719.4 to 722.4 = 0.94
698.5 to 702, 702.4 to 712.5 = 1.00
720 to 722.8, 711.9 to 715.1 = 1.02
